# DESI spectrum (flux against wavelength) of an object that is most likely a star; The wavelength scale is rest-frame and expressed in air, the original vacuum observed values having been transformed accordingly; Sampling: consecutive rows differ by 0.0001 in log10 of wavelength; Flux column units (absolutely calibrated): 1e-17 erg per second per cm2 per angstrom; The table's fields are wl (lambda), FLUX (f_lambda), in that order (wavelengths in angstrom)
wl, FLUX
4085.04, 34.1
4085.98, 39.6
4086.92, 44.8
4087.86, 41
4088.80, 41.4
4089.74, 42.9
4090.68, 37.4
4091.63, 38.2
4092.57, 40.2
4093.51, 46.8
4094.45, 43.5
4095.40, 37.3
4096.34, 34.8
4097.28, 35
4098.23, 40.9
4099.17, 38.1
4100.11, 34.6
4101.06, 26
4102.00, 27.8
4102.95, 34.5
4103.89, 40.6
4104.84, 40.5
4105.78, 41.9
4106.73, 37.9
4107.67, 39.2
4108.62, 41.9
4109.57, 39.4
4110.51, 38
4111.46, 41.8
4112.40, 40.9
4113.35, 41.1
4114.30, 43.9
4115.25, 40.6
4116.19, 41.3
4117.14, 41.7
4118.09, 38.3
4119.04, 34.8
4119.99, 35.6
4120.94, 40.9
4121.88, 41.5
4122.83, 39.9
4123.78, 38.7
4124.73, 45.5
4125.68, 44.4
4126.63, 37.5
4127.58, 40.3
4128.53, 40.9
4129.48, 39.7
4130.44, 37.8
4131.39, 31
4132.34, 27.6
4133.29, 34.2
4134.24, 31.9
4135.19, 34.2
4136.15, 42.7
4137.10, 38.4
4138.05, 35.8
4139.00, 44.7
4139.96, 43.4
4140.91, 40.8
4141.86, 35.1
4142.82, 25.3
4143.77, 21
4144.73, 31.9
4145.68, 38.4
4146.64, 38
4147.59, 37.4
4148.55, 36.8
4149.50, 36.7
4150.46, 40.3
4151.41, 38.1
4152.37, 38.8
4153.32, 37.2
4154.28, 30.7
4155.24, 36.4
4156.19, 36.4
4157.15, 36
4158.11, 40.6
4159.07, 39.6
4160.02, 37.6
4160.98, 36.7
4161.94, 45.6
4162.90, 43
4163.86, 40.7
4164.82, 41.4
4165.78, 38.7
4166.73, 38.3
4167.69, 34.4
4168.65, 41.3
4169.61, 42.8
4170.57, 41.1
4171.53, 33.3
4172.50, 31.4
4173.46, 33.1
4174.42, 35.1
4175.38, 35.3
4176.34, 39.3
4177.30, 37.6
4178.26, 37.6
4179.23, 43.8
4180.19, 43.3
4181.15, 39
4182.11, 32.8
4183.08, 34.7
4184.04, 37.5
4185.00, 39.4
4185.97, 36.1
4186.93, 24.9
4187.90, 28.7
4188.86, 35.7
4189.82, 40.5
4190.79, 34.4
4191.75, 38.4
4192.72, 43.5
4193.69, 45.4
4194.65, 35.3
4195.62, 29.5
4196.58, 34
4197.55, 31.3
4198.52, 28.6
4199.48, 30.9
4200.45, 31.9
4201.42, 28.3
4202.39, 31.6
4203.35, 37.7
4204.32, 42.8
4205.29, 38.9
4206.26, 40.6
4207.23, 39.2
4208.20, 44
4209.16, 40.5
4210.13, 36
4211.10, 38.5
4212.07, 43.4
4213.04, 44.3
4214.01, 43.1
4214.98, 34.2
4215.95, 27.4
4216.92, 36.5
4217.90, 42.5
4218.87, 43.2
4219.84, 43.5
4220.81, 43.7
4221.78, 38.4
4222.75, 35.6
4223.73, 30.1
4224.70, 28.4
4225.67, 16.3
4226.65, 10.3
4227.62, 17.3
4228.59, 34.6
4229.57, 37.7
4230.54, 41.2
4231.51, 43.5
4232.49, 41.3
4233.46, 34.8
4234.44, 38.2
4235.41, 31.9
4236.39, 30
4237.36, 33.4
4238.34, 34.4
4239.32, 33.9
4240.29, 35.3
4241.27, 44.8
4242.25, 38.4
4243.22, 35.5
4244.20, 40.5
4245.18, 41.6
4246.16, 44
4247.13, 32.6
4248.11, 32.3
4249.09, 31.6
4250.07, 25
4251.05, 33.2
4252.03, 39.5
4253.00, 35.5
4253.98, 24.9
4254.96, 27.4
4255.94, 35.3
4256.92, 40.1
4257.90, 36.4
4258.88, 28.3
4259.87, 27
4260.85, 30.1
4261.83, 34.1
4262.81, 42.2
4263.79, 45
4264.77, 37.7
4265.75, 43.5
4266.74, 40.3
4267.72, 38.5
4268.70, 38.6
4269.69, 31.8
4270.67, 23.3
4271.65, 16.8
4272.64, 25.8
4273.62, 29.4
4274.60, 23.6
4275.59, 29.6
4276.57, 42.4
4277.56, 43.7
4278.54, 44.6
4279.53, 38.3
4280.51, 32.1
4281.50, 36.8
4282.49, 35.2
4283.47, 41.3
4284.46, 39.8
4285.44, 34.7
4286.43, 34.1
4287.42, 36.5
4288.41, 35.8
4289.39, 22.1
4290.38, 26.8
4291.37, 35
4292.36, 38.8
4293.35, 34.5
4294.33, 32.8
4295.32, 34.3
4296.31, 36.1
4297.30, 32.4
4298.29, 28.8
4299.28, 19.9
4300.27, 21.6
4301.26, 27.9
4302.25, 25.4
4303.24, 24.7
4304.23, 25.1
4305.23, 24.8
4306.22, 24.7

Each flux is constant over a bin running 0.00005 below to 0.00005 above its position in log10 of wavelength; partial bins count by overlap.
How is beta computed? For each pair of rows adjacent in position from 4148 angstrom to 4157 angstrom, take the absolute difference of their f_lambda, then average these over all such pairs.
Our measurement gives 2.55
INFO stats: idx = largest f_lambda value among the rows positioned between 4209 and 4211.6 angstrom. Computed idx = 40.5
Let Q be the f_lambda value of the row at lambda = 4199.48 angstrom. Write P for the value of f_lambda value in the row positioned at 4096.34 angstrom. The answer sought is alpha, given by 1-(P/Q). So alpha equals -0.13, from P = 34.8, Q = 30.9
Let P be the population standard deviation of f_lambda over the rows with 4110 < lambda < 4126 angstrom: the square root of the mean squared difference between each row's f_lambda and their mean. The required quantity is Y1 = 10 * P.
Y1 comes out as 27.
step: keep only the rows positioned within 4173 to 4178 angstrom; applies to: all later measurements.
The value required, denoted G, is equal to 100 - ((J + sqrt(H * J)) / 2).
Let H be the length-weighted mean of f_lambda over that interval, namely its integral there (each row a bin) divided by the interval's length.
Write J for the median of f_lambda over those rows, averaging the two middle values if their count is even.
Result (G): 64.5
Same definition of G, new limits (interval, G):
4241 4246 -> 59.6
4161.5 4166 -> 58.5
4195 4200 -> 69.1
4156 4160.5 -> 62.3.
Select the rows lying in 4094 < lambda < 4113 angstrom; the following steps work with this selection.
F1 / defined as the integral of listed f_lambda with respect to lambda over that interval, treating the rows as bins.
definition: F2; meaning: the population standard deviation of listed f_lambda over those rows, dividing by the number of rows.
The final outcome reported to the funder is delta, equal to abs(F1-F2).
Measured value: 713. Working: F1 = 717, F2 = 4.5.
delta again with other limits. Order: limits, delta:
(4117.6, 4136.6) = 715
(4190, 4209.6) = 708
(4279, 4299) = 679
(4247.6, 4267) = 661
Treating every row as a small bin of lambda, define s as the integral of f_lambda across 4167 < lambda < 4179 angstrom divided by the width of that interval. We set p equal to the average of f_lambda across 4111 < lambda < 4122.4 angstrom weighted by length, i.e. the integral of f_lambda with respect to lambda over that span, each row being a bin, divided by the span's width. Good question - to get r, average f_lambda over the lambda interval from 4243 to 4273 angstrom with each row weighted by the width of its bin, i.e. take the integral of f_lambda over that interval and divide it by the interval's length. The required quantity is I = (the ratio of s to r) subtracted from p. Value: 39.1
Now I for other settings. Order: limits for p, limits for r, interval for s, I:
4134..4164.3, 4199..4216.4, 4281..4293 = 36.3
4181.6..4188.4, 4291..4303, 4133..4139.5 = 32.2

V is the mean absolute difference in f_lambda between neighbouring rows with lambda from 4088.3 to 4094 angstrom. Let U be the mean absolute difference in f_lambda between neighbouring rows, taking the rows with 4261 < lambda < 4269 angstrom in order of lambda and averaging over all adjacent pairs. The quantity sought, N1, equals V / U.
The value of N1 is 0.8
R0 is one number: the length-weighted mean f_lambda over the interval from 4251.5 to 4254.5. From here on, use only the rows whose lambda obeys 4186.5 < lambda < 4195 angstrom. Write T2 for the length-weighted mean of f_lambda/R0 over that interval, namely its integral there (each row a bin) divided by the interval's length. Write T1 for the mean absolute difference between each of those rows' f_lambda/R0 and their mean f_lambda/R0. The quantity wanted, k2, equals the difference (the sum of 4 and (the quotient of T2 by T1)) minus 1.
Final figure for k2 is 10.3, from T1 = 0.150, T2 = 1.09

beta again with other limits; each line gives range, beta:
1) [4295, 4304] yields 3.65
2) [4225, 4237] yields 5.41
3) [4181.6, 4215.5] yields 4.09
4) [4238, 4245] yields 4.28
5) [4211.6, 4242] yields 4.56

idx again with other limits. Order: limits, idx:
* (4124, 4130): 45.5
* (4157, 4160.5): 40.6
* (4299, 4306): 27.9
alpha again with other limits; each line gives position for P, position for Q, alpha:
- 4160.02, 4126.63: 0.00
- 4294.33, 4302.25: -0.29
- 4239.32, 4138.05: 0.05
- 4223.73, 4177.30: 0.20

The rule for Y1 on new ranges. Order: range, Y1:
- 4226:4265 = 71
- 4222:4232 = 108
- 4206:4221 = 45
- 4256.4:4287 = 70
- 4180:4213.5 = 53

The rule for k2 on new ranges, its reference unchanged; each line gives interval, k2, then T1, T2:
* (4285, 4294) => 11.6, 0.116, 0.99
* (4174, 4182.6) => 16.7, 0.084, 1.15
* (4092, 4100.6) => 14.5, 0.102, 1.17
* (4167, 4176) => 13.3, 0.106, 1.10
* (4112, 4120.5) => 19.7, 0.071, 1.19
